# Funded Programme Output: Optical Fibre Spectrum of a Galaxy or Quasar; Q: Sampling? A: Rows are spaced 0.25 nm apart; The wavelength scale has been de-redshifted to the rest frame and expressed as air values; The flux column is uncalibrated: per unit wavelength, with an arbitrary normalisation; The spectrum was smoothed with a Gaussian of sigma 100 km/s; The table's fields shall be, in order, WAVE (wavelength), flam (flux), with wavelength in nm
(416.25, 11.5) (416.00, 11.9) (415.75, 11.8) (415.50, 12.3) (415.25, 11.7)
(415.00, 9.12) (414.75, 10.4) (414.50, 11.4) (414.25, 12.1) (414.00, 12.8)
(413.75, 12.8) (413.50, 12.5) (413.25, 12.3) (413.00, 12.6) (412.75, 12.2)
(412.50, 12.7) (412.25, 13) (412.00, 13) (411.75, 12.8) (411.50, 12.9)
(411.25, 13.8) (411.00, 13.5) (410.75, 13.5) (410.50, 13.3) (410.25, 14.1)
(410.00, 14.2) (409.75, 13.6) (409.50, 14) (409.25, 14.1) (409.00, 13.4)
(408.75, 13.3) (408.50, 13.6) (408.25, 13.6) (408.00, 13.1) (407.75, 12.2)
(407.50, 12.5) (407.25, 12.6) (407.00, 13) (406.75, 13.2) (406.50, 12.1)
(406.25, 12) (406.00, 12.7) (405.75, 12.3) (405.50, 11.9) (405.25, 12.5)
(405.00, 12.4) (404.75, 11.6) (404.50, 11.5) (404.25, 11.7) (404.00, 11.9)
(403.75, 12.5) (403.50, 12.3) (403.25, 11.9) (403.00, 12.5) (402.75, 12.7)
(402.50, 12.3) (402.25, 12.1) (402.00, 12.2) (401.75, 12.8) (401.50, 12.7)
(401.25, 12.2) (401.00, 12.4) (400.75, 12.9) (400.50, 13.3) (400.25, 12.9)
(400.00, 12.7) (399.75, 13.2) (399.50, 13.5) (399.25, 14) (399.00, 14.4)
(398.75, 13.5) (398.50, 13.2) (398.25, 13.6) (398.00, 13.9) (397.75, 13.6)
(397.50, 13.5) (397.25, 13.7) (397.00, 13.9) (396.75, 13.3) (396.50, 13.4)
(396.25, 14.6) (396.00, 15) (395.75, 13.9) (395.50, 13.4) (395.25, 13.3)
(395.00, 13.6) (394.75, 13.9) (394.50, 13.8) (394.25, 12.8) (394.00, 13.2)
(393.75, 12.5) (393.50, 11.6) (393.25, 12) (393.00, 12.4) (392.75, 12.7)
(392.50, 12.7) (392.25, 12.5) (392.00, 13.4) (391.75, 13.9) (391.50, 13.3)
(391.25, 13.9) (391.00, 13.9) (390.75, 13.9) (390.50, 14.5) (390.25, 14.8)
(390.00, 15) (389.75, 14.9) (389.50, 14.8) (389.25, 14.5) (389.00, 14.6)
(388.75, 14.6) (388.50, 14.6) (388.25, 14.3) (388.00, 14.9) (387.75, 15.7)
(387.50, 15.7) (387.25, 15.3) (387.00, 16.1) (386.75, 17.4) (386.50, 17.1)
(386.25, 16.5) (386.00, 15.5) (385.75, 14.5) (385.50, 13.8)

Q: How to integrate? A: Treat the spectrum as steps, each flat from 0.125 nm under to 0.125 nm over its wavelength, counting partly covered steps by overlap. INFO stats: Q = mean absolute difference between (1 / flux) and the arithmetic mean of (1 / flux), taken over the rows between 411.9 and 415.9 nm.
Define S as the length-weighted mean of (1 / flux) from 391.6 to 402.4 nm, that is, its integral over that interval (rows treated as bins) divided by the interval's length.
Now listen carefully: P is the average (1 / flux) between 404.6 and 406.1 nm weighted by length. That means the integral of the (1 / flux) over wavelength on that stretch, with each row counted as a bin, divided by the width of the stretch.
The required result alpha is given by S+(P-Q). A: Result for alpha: 0.152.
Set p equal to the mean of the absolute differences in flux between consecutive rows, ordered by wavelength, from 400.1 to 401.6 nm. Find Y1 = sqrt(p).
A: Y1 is 0.632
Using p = 0.40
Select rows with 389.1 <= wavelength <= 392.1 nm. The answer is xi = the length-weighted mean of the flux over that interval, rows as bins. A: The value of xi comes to 14.2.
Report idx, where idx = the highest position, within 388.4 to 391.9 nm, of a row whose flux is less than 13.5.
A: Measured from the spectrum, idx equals 391.50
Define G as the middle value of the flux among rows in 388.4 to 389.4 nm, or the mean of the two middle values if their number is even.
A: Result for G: 14.6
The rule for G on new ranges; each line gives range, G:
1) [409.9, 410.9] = 13.8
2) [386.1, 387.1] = 16.8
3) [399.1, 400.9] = 13.2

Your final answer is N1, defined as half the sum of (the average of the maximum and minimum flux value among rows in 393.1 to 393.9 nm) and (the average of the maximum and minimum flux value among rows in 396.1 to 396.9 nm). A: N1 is 13.0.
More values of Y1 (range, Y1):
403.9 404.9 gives 0.408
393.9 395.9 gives 0.621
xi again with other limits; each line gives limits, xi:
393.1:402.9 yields 13.2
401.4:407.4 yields 12.3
